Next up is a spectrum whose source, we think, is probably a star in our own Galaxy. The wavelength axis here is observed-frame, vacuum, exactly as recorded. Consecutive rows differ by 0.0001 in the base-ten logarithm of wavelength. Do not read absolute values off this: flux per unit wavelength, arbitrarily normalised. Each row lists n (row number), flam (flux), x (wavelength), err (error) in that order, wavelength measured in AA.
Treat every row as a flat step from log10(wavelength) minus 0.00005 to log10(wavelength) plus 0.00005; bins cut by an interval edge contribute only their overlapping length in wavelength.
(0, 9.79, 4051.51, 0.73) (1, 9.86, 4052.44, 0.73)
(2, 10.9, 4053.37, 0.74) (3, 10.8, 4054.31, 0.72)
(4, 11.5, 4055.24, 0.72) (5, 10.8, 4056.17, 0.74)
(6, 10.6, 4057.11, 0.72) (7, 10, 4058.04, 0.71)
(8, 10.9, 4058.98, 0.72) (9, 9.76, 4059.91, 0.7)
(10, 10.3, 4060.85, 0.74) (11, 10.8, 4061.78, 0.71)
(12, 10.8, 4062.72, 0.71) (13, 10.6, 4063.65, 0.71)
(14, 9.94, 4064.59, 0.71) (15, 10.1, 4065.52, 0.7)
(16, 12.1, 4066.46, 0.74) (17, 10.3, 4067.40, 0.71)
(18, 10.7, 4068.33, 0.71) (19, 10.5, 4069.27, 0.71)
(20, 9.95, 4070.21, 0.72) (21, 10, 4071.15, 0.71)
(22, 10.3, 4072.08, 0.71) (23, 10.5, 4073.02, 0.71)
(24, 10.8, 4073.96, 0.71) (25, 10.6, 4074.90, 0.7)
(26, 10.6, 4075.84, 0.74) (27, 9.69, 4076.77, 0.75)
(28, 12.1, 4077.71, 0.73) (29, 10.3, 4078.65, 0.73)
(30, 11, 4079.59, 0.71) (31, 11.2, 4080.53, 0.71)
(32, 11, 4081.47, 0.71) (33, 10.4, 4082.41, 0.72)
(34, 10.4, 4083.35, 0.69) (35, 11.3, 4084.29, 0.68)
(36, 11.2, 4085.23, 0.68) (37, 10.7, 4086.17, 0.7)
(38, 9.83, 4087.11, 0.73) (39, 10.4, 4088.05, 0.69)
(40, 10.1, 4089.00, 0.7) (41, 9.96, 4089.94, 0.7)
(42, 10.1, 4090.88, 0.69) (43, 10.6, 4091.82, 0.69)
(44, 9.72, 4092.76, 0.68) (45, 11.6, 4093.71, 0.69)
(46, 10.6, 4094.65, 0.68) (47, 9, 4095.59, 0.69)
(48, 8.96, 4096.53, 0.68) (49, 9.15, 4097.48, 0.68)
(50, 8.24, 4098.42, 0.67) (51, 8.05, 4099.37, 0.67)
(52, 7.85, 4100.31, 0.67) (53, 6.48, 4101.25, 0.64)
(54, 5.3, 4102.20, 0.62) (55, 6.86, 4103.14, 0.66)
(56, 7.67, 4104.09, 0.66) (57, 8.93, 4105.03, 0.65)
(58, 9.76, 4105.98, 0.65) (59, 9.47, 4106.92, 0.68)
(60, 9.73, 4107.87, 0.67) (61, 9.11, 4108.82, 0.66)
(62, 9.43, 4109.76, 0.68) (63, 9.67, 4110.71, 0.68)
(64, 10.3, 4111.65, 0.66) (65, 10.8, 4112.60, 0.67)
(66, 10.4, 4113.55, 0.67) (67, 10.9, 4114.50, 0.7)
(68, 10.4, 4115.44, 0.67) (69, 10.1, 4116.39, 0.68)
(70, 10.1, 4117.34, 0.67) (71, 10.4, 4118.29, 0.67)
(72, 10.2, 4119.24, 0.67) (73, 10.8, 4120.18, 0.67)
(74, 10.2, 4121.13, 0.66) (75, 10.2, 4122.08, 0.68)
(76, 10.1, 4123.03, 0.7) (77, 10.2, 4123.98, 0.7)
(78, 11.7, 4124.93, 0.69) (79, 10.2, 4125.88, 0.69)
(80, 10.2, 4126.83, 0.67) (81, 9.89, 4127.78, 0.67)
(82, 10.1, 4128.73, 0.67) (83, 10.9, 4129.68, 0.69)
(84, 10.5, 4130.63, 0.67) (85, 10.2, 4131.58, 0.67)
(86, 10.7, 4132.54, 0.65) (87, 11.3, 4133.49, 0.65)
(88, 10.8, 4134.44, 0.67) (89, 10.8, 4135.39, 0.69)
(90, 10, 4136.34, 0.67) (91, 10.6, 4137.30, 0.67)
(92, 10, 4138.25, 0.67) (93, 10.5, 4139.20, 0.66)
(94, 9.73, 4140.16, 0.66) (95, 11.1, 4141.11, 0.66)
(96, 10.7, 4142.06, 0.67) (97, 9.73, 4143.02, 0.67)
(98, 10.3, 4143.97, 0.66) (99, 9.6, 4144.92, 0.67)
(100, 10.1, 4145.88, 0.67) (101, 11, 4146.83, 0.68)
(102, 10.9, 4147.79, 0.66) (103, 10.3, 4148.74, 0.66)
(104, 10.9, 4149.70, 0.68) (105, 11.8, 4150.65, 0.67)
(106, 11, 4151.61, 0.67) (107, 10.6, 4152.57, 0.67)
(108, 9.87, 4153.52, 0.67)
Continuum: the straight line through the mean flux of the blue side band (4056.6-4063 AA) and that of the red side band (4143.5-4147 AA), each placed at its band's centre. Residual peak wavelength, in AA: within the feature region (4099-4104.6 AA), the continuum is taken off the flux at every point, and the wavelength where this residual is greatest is 4099.37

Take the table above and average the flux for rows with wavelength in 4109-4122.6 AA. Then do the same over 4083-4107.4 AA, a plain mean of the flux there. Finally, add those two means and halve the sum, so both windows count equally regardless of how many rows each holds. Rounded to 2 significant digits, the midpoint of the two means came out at 9.8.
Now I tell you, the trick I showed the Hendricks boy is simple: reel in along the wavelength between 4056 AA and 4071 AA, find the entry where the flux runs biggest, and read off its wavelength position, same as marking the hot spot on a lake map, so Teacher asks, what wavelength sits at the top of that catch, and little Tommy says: 4066.46 AA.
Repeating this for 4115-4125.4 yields 4124.93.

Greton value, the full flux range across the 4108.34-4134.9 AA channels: 2.6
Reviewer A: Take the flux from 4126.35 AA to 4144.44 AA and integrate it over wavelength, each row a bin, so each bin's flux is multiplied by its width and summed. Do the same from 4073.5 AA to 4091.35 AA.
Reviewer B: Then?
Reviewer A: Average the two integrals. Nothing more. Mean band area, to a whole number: 189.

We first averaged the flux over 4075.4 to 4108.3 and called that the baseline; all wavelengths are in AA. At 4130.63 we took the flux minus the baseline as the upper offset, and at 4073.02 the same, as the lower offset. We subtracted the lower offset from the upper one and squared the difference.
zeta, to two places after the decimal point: 0.00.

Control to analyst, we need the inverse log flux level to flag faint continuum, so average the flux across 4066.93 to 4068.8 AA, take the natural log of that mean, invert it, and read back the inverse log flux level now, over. 0.425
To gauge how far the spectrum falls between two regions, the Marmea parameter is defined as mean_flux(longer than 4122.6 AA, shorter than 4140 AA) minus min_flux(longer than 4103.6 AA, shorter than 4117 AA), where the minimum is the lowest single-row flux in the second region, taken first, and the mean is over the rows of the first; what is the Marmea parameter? 2.8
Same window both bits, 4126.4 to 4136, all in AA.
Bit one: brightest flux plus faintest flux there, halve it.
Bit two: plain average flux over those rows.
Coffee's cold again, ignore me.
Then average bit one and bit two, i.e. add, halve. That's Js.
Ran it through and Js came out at 10.6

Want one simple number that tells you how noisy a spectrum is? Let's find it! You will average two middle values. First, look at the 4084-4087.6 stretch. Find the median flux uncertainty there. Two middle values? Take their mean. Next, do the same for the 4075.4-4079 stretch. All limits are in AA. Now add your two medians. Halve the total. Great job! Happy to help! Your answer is 0.71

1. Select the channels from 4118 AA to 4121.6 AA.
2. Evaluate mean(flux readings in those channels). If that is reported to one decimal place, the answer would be 10.4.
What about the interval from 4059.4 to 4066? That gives 10.3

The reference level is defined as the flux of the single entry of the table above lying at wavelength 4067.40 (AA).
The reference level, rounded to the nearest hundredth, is 10.30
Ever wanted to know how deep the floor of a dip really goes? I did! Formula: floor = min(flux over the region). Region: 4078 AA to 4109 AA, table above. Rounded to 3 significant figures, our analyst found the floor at 5.30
